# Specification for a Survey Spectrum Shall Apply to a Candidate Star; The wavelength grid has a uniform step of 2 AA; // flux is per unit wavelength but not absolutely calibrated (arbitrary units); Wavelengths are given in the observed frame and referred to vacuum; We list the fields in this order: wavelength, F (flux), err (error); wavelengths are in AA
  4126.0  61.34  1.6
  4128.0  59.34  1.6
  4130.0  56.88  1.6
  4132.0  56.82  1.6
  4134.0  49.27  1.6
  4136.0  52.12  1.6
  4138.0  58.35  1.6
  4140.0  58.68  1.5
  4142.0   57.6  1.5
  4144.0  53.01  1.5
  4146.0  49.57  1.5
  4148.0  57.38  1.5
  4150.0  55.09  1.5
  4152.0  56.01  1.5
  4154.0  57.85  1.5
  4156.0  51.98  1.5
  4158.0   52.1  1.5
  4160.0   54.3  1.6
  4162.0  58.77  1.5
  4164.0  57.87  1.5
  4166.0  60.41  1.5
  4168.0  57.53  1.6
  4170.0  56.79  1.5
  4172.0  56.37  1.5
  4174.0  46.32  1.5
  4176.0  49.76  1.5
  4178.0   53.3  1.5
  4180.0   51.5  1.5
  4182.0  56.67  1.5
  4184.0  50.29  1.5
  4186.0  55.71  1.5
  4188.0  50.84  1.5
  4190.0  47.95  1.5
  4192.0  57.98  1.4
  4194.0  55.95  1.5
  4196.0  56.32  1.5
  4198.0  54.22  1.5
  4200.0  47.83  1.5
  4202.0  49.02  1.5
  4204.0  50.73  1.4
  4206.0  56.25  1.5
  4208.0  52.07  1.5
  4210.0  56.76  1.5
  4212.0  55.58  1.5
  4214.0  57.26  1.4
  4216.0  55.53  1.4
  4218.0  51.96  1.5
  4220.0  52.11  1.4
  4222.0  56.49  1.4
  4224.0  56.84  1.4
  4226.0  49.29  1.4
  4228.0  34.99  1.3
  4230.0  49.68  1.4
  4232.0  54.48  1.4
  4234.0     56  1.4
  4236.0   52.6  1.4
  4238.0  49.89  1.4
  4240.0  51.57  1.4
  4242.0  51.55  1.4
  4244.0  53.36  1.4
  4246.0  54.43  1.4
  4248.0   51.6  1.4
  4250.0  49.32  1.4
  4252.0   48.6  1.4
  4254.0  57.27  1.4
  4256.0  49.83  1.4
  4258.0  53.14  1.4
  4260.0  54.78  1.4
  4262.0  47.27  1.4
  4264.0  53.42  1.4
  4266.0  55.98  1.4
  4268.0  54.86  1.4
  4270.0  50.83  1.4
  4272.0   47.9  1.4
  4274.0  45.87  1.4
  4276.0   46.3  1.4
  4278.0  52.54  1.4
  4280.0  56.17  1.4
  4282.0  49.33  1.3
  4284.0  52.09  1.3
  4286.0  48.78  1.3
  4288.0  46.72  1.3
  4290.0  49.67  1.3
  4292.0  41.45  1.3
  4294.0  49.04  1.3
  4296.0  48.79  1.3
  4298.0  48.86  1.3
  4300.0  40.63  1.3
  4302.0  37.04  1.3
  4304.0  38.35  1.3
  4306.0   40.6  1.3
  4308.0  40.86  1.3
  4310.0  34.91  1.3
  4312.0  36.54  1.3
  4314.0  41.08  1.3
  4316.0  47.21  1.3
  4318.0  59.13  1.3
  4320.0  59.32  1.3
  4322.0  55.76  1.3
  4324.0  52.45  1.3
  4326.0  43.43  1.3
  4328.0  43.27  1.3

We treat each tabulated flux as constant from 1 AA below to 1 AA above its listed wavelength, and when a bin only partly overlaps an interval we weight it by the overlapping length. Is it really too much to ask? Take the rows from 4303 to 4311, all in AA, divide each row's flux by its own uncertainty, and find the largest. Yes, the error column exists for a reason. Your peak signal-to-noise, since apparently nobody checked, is 31.4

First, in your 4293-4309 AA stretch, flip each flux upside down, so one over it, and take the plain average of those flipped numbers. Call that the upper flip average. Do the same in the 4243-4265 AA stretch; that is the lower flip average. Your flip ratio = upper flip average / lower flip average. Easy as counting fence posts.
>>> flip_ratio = 1.22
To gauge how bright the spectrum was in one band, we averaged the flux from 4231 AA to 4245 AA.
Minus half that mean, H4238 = -26.4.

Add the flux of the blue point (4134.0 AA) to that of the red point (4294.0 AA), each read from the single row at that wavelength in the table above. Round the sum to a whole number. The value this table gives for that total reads 98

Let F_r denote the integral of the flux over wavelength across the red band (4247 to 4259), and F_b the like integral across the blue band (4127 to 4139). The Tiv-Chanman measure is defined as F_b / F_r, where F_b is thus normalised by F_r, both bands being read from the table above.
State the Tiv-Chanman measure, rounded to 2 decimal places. 1.07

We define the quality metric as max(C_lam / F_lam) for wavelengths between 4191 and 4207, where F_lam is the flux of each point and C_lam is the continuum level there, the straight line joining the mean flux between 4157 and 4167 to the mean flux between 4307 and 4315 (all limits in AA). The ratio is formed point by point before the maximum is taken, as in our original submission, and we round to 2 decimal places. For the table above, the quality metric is 1.09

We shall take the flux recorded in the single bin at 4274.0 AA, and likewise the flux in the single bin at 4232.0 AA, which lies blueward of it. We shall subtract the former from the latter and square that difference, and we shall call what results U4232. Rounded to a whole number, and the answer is 74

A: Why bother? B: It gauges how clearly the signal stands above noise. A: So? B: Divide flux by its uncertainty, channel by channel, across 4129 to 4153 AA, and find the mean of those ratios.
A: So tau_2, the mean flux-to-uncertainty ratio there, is 35.8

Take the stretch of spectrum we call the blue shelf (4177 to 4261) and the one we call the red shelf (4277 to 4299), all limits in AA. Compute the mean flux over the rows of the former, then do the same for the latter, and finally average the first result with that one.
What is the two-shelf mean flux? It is 51.0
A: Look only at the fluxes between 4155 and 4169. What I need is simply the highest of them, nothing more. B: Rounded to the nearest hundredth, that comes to 60.41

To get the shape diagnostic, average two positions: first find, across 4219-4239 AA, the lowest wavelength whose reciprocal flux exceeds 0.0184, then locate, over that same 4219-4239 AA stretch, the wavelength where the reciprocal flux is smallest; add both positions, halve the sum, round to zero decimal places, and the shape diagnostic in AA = 4222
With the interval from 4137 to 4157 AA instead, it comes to 4142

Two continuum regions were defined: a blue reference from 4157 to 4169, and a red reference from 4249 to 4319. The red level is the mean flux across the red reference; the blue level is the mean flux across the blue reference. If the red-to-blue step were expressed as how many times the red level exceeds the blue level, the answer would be 0.84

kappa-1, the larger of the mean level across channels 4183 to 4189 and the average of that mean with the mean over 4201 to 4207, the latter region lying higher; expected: 52.3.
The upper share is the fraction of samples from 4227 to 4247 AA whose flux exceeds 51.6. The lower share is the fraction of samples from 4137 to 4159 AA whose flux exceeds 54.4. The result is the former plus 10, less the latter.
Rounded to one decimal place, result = 9.9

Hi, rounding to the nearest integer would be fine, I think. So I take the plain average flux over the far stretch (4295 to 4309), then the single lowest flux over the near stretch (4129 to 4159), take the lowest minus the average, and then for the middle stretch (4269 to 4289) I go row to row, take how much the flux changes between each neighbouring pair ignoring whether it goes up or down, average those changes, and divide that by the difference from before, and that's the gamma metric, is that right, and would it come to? 0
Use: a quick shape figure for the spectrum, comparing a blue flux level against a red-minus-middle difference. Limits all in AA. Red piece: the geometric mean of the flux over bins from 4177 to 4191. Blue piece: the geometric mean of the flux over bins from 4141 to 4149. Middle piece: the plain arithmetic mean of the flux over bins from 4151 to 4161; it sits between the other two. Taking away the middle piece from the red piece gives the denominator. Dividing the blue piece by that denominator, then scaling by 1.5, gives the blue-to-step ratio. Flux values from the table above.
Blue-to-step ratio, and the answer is -37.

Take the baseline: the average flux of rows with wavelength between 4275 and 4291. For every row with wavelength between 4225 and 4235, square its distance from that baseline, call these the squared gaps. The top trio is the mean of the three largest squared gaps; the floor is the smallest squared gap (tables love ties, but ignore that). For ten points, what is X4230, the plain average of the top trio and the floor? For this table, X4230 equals 47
